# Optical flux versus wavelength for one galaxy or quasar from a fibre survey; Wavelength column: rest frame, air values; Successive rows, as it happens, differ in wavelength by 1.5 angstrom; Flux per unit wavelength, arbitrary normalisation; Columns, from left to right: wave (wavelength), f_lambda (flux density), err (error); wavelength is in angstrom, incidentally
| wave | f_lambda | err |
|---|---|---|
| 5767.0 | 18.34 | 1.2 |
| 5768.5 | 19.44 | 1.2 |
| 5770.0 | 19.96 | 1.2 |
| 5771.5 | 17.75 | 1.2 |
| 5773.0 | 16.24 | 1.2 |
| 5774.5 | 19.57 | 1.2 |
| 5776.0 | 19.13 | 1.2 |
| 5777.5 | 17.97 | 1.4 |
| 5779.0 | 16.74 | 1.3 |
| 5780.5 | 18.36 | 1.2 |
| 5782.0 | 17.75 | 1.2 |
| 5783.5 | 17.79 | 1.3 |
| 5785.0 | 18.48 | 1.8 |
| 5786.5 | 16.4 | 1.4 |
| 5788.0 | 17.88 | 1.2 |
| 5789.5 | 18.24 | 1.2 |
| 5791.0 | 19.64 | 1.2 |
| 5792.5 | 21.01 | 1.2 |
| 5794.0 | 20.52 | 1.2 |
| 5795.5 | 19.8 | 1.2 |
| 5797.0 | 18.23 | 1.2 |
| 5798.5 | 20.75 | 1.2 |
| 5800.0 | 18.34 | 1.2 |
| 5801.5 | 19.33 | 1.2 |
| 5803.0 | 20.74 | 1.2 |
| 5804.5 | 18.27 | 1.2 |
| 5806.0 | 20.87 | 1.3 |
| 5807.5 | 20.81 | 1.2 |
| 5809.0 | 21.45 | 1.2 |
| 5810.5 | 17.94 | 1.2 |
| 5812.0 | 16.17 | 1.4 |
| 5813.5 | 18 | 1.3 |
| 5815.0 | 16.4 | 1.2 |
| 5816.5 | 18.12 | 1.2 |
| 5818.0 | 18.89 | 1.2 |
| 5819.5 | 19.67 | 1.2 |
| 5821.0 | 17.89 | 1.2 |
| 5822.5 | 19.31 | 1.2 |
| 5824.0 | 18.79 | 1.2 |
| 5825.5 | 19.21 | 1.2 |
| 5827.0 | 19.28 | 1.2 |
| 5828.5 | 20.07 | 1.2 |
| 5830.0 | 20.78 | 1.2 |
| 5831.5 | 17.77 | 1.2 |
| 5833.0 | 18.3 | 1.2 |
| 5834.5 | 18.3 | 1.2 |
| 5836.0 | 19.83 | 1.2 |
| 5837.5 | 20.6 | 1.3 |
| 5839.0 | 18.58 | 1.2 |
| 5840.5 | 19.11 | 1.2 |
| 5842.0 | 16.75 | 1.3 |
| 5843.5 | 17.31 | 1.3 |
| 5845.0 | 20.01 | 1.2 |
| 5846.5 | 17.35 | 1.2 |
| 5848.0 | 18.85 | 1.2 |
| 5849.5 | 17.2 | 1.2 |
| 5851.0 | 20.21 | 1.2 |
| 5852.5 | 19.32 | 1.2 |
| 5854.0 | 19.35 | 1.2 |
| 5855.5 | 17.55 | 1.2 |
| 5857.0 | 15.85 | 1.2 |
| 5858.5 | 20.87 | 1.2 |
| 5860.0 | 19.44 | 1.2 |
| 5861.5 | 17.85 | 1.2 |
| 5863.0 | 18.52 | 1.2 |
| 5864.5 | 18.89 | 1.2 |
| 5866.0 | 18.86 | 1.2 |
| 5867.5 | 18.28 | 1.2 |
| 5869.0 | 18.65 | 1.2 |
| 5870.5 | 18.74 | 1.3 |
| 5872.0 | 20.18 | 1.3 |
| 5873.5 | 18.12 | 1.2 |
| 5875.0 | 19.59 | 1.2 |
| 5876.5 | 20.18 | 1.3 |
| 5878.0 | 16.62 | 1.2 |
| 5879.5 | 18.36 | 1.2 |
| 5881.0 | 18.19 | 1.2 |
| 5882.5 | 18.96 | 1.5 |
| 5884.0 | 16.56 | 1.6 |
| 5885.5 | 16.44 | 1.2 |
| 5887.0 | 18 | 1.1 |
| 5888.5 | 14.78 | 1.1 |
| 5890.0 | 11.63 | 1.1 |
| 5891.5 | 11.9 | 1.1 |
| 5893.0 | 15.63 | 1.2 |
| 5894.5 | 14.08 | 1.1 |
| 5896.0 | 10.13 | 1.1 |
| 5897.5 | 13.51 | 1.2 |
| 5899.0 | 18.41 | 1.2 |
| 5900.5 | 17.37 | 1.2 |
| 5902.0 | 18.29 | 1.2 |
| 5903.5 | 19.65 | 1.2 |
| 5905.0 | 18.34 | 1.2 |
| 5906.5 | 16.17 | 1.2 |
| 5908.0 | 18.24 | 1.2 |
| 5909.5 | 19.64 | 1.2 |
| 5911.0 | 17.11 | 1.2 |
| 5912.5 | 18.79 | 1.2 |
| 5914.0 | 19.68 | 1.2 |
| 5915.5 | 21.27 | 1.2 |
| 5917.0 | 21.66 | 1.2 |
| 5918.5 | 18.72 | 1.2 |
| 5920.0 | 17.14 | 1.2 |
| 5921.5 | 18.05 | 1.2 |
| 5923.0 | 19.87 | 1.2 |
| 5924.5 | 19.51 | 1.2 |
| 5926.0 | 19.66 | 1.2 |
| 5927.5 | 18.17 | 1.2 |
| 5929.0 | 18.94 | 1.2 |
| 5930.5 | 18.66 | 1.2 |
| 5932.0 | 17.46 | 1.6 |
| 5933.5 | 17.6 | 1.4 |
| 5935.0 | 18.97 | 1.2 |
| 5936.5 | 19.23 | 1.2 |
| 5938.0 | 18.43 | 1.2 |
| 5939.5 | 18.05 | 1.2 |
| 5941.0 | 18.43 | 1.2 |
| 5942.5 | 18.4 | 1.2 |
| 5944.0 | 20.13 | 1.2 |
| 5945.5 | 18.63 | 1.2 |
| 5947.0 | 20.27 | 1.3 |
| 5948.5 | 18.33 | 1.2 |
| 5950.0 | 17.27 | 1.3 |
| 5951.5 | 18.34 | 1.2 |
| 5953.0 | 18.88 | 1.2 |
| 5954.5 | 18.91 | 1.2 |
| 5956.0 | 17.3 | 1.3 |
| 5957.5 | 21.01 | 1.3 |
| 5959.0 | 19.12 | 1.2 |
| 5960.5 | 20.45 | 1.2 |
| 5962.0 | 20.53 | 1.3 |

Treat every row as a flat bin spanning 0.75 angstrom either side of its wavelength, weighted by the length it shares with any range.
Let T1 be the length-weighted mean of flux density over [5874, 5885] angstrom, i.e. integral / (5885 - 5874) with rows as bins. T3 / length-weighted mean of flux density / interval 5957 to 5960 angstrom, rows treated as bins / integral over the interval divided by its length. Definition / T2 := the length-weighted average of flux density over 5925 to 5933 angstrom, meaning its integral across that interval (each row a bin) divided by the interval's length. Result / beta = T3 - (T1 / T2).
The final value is 19.0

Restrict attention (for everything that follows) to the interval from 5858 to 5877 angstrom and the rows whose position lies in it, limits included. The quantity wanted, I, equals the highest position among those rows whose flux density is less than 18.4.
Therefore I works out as 5873.5 angstrom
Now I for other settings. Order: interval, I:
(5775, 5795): 5789.5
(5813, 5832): 5831.5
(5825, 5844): 5843.5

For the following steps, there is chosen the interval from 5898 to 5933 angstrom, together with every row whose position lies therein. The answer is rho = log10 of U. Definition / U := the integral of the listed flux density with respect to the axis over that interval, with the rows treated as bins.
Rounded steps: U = 654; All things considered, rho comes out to 2.82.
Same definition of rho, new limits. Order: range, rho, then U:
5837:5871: 2.80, 632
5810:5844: 2.80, 632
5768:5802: 2.80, 634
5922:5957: 2.82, 654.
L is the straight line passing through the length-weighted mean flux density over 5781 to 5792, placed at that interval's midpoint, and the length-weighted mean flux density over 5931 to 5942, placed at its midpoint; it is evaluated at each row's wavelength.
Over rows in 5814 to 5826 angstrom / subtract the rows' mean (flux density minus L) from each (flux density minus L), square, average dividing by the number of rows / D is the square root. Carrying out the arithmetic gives 1.0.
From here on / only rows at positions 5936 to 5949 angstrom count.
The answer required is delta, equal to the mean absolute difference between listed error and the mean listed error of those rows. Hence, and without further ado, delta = 0.020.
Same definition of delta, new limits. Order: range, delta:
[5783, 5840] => 0.060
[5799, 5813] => 0.052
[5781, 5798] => 0.119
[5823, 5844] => 0.034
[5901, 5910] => 0.000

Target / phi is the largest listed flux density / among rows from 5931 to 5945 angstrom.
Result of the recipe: 20.13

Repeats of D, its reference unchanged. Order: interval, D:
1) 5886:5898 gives 2.3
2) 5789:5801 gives 1.1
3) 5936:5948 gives 0.8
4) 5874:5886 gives 1.4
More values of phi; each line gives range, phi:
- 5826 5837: 20.78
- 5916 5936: 21.66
